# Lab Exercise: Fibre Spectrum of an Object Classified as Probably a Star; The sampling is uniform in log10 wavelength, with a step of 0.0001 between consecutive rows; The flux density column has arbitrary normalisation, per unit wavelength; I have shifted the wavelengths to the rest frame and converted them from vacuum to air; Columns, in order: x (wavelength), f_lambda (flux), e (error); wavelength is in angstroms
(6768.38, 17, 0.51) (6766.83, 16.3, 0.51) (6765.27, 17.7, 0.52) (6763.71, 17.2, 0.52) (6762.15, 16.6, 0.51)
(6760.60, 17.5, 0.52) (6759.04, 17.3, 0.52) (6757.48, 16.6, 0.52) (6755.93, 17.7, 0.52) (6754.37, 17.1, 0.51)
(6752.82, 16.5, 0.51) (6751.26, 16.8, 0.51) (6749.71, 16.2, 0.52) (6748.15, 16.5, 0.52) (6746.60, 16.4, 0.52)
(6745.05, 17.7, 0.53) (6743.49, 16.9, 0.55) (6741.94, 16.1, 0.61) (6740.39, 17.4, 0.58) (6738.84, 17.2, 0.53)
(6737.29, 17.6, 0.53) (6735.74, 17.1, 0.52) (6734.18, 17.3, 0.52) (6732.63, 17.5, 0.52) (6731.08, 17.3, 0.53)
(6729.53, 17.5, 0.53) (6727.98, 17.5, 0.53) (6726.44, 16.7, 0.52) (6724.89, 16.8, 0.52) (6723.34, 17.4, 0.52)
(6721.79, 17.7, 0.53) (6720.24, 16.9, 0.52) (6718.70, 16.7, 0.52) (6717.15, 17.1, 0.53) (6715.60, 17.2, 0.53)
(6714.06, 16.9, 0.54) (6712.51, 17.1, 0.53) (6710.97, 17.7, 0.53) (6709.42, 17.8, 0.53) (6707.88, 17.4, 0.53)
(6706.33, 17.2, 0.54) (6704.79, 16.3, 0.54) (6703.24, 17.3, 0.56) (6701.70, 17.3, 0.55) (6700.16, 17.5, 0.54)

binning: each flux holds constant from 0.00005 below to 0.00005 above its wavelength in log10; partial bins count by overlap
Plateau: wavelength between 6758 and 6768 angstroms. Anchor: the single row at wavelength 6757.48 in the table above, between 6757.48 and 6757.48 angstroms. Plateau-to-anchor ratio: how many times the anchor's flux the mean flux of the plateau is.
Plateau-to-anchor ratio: 1.03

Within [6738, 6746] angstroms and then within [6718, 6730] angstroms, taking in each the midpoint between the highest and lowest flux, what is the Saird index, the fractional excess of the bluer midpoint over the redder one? 0.018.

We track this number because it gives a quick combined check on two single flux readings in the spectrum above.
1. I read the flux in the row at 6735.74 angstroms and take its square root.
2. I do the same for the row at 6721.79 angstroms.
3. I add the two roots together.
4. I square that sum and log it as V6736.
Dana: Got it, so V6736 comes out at 69.6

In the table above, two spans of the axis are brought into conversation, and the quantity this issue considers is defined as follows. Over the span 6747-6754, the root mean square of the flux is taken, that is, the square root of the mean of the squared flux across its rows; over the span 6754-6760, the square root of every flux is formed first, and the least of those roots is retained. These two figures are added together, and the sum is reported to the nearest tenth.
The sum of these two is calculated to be 20.6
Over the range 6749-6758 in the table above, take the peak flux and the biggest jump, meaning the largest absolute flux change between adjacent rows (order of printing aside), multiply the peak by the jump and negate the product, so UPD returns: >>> -19.5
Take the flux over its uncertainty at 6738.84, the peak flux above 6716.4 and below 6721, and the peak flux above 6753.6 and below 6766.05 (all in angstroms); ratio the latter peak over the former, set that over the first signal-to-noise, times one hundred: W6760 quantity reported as 3.19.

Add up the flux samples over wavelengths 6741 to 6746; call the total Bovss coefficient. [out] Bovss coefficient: 50.7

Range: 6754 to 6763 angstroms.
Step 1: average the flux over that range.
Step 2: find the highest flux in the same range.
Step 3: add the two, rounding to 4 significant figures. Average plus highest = 34.83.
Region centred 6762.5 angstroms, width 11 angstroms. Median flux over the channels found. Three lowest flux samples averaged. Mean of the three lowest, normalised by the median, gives 0.959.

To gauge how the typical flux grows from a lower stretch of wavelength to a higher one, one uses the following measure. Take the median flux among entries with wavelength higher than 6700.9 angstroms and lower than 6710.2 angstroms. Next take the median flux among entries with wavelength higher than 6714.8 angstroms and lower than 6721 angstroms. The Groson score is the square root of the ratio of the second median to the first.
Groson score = 0.99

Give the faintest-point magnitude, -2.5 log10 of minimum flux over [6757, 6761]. -3.05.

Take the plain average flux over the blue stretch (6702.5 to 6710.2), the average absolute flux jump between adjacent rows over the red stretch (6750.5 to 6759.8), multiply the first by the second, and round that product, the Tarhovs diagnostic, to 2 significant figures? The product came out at 11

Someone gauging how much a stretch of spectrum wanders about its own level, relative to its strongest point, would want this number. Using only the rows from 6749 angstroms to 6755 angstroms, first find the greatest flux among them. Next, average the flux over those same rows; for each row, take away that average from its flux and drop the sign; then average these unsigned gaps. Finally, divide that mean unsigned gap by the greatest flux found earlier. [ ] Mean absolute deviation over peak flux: 0.018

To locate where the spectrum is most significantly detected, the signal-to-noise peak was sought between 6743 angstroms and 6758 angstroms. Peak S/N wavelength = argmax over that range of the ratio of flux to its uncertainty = 6755.93 angstroms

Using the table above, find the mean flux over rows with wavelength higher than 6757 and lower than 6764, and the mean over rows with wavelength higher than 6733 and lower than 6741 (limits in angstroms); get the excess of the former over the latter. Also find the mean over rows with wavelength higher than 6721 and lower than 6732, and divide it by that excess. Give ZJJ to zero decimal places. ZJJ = -62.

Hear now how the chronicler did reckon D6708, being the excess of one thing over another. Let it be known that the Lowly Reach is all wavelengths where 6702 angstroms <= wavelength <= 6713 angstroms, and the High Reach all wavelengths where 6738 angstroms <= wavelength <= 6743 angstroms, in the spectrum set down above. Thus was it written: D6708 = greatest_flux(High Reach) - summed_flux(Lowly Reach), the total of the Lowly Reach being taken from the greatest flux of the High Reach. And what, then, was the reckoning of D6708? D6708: -103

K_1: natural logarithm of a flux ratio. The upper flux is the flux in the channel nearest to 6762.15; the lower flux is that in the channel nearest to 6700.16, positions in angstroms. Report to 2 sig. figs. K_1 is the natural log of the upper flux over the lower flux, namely -0.053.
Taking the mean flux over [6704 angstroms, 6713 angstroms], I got 17.2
